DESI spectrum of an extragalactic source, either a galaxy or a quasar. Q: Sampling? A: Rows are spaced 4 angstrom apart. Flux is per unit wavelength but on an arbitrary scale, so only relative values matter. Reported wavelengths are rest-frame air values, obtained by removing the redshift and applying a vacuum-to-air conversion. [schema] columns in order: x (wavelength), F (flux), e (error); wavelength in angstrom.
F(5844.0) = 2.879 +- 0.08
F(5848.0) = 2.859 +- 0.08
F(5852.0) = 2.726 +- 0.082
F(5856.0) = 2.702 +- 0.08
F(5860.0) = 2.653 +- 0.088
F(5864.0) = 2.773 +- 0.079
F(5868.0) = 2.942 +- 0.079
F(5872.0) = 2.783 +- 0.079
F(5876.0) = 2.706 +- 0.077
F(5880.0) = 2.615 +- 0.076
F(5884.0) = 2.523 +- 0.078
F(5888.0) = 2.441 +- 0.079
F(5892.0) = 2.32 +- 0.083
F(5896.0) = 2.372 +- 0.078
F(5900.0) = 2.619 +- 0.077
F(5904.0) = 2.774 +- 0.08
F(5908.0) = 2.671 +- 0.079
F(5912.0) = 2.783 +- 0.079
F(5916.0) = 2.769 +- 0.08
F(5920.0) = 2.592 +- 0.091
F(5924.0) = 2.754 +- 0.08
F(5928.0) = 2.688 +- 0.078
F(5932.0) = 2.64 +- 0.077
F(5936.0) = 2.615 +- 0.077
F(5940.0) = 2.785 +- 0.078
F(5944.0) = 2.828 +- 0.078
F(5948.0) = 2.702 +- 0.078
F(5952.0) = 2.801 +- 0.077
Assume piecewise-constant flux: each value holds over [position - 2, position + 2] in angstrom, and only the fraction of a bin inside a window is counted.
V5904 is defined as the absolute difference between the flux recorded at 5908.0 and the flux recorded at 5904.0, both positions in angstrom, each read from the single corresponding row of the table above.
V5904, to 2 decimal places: 0.10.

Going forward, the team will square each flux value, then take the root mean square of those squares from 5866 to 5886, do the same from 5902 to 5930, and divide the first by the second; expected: 1.00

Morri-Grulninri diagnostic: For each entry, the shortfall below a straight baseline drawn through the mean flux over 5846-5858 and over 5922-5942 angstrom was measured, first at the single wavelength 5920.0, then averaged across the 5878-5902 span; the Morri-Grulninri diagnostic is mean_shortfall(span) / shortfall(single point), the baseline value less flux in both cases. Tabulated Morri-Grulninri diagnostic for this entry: 2.2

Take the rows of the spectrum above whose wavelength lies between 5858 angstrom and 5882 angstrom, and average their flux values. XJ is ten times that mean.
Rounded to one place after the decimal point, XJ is 27.5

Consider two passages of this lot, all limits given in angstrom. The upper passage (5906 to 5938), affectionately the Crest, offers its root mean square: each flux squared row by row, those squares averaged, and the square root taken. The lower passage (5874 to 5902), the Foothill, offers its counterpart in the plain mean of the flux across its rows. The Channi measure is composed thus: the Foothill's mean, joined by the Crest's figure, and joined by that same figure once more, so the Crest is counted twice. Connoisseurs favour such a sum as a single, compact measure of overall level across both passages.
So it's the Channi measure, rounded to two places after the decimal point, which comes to 7.89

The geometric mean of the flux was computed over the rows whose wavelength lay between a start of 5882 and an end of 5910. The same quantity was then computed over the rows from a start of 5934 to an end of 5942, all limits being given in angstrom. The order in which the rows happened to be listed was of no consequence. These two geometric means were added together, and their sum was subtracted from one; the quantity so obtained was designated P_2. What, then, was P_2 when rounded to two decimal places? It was -4.23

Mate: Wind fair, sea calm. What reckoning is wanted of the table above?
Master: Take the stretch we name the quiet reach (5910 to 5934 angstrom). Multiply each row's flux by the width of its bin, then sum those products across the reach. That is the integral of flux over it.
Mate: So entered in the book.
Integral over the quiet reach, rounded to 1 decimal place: 64.9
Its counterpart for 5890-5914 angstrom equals 62.2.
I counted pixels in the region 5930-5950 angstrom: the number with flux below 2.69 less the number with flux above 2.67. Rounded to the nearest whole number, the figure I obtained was -1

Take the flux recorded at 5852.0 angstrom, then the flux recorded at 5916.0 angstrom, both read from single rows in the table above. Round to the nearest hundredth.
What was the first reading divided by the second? 0.98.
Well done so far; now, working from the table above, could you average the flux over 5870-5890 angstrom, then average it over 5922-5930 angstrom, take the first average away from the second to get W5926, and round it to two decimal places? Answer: 0.11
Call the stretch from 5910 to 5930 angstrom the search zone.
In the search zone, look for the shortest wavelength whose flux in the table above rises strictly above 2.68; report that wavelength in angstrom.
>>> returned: 5912.0 angstrom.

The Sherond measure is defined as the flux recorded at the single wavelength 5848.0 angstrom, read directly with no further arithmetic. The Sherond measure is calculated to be 2.859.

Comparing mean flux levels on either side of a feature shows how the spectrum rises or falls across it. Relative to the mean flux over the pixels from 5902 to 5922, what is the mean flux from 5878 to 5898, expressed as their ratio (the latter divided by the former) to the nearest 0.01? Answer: 0.90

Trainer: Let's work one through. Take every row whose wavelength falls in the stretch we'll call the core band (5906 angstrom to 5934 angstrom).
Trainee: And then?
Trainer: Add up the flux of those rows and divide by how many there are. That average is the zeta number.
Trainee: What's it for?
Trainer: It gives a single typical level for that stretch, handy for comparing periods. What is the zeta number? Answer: 2.70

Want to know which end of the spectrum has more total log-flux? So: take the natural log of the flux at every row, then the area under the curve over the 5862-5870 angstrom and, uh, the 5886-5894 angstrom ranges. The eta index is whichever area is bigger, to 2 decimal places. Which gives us 8.40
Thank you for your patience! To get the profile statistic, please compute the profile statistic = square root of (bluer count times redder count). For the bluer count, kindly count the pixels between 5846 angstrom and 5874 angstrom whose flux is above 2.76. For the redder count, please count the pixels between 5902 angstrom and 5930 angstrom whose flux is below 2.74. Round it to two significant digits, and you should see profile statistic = 3.5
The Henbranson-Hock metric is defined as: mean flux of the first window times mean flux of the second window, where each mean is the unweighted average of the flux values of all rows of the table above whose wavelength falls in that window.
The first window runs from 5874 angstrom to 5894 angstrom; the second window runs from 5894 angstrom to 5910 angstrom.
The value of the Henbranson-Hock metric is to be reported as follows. 6.58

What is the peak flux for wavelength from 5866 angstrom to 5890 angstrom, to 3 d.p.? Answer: 2.942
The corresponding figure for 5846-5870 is 2.942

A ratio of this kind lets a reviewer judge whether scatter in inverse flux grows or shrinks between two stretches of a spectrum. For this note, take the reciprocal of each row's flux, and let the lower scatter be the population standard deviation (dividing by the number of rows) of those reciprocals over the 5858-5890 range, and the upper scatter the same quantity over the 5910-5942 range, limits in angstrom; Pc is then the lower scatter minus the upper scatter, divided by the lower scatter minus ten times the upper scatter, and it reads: -0.13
